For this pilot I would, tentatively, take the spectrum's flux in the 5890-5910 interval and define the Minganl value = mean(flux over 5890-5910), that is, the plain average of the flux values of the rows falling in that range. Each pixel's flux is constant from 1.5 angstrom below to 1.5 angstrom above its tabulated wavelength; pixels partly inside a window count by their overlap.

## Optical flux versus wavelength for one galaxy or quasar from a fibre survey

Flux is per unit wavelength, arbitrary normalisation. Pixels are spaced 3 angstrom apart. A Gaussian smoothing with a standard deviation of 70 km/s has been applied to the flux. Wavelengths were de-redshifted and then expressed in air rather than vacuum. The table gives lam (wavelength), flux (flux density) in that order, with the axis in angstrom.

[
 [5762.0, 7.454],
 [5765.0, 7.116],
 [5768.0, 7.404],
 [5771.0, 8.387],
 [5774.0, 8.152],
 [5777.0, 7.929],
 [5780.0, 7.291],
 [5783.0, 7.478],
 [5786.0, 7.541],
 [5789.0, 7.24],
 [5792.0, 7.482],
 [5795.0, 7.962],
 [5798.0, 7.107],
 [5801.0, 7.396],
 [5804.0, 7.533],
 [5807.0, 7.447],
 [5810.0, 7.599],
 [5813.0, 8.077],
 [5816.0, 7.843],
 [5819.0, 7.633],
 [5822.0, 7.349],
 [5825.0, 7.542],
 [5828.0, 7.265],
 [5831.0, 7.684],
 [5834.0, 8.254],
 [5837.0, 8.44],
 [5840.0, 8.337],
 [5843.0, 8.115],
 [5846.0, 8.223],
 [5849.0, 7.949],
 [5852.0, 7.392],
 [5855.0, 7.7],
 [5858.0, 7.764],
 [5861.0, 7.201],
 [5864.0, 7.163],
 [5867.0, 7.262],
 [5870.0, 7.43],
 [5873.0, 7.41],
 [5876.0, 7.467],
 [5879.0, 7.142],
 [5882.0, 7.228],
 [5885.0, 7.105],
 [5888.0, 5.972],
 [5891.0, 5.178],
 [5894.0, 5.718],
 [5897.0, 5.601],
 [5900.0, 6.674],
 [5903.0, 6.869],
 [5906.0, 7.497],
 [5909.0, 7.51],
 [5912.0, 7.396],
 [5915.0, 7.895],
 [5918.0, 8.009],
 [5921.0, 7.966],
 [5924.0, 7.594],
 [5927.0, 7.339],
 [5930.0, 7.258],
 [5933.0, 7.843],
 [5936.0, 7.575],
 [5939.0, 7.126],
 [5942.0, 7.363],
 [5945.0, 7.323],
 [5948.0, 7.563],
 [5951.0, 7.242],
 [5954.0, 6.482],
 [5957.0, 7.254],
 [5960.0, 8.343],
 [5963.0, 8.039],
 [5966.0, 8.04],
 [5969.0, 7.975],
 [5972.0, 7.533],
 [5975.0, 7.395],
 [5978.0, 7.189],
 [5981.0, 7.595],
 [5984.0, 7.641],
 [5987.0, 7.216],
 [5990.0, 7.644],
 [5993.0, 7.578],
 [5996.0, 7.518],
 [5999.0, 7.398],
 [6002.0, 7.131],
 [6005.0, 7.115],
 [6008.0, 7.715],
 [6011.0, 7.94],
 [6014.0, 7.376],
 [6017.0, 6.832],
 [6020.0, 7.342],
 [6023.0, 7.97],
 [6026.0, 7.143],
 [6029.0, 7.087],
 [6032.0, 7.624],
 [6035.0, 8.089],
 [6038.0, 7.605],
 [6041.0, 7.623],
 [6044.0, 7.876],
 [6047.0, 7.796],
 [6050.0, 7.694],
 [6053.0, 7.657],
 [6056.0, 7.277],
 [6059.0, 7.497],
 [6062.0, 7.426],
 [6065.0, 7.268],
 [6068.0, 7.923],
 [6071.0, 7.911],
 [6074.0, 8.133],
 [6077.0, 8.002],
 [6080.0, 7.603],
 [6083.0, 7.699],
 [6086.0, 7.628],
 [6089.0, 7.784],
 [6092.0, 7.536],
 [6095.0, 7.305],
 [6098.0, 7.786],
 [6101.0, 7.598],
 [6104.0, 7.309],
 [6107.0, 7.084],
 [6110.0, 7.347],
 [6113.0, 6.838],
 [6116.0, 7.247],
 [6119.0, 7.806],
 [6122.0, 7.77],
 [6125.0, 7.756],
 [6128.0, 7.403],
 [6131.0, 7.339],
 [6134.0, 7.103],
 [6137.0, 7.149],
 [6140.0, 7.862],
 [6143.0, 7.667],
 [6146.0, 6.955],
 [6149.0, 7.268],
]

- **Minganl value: 6.44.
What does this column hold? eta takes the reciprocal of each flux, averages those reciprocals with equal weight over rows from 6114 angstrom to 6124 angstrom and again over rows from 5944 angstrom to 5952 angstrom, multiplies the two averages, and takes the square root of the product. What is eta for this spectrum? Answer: 0.134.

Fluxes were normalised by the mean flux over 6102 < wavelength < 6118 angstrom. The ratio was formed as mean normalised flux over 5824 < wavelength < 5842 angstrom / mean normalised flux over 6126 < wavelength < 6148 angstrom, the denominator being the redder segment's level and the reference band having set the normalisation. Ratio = 1.08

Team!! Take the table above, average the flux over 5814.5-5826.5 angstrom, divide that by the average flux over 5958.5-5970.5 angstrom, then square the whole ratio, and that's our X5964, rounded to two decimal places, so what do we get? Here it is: 0.88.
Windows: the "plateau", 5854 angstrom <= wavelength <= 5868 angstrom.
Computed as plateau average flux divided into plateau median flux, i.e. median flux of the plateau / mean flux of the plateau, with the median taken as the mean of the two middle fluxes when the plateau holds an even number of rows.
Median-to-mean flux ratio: 0.98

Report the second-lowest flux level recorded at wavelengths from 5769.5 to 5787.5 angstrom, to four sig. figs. 7.478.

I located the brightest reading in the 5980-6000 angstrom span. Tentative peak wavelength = 5990.0 angstrom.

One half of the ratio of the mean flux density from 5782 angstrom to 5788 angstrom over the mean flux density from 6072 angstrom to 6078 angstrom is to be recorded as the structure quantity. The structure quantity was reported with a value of 0.465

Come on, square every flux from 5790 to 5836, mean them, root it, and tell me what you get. 7.62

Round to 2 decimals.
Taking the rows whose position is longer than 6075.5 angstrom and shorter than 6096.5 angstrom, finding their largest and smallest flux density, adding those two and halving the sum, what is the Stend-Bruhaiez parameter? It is 7.65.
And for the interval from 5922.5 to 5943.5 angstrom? 7.48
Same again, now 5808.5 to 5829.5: 7.67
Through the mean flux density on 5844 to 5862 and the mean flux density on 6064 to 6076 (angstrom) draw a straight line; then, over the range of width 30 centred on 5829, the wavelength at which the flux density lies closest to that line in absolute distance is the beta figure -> 5831.0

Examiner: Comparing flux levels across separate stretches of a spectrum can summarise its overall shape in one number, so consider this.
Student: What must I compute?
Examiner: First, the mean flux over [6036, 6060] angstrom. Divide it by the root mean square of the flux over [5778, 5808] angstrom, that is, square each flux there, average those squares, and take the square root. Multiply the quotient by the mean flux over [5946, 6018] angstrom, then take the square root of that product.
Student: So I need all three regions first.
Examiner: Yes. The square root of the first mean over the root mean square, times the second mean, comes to 2.77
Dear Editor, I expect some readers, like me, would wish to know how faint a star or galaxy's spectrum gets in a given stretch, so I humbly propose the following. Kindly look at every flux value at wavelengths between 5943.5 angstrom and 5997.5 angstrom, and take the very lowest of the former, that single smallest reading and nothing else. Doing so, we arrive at 6.482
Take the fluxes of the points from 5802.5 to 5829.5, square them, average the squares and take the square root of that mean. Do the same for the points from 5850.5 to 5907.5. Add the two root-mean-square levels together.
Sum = 14.6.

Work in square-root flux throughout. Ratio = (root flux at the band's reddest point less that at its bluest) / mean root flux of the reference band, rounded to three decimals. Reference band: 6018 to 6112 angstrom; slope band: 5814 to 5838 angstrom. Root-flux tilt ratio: 0.038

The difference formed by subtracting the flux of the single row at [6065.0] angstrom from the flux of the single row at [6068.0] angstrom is 0.7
